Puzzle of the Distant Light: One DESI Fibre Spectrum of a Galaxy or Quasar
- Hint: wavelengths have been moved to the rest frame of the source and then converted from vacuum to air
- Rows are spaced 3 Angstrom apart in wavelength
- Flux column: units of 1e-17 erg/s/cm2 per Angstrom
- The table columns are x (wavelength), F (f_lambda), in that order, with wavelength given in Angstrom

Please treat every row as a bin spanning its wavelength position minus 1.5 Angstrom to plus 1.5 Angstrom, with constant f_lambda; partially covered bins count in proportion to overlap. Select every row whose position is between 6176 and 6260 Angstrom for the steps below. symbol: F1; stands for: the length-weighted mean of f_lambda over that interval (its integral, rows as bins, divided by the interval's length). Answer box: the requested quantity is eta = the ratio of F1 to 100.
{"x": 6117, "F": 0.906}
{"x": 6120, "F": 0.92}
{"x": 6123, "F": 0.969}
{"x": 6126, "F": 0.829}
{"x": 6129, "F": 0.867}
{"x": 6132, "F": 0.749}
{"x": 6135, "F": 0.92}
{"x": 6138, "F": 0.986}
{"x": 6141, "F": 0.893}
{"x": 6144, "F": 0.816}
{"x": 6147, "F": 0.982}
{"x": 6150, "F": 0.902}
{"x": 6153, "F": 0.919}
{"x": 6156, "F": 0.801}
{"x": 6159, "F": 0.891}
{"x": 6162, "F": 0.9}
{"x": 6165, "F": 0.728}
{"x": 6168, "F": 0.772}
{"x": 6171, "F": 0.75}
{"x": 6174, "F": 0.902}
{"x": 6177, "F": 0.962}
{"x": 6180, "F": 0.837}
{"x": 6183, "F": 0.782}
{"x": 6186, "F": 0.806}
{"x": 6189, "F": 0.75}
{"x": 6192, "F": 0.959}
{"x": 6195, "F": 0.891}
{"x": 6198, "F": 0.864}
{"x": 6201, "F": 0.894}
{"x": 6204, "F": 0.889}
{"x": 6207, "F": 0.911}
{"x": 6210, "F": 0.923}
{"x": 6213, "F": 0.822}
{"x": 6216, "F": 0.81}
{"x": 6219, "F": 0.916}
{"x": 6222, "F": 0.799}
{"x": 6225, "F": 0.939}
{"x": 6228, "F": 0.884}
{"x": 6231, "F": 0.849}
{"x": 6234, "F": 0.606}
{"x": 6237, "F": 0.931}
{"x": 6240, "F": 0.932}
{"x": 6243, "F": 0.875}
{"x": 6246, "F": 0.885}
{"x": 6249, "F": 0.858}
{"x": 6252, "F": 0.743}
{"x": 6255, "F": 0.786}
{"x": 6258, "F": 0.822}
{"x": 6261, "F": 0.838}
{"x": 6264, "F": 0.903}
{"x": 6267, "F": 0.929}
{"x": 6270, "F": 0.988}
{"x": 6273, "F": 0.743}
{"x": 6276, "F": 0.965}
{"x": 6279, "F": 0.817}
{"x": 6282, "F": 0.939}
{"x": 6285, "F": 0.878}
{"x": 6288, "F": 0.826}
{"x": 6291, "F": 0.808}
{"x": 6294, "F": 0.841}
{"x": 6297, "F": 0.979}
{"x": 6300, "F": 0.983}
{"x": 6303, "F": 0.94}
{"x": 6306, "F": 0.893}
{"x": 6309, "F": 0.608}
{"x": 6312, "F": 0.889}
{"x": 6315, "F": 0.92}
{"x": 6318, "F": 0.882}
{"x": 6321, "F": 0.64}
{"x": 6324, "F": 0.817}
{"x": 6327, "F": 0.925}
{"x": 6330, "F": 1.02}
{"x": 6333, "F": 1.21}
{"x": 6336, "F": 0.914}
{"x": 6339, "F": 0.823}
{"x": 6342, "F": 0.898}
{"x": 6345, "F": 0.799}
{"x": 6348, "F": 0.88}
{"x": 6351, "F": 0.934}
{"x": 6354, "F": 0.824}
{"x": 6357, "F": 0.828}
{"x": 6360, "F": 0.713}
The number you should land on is 0.0085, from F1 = 0.85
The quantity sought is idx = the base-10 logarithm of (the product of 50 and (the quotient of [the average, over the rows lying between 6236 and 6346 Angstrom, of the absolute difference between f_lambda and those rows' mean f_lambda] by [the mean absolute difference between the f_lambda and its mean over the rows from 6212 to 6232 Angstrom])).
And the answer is 1.92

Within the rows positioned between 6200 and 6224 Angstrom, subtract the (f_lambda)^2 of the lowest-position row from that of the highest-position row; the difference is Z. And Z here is -0.16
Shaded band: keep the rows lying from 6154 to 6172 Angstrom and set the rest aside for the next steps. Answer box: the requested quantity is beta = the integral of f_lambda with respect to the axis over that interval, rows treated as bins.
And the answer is 14.6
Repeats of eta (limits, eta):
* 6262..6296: 0.0088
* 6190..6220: 0.0089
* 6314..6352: 0.0090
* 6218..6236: 0.0083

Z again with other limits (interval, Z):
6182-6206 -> 0.18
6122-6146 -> -0.27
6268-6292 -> -0.32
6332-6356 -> -0.79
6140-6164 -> 0.01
